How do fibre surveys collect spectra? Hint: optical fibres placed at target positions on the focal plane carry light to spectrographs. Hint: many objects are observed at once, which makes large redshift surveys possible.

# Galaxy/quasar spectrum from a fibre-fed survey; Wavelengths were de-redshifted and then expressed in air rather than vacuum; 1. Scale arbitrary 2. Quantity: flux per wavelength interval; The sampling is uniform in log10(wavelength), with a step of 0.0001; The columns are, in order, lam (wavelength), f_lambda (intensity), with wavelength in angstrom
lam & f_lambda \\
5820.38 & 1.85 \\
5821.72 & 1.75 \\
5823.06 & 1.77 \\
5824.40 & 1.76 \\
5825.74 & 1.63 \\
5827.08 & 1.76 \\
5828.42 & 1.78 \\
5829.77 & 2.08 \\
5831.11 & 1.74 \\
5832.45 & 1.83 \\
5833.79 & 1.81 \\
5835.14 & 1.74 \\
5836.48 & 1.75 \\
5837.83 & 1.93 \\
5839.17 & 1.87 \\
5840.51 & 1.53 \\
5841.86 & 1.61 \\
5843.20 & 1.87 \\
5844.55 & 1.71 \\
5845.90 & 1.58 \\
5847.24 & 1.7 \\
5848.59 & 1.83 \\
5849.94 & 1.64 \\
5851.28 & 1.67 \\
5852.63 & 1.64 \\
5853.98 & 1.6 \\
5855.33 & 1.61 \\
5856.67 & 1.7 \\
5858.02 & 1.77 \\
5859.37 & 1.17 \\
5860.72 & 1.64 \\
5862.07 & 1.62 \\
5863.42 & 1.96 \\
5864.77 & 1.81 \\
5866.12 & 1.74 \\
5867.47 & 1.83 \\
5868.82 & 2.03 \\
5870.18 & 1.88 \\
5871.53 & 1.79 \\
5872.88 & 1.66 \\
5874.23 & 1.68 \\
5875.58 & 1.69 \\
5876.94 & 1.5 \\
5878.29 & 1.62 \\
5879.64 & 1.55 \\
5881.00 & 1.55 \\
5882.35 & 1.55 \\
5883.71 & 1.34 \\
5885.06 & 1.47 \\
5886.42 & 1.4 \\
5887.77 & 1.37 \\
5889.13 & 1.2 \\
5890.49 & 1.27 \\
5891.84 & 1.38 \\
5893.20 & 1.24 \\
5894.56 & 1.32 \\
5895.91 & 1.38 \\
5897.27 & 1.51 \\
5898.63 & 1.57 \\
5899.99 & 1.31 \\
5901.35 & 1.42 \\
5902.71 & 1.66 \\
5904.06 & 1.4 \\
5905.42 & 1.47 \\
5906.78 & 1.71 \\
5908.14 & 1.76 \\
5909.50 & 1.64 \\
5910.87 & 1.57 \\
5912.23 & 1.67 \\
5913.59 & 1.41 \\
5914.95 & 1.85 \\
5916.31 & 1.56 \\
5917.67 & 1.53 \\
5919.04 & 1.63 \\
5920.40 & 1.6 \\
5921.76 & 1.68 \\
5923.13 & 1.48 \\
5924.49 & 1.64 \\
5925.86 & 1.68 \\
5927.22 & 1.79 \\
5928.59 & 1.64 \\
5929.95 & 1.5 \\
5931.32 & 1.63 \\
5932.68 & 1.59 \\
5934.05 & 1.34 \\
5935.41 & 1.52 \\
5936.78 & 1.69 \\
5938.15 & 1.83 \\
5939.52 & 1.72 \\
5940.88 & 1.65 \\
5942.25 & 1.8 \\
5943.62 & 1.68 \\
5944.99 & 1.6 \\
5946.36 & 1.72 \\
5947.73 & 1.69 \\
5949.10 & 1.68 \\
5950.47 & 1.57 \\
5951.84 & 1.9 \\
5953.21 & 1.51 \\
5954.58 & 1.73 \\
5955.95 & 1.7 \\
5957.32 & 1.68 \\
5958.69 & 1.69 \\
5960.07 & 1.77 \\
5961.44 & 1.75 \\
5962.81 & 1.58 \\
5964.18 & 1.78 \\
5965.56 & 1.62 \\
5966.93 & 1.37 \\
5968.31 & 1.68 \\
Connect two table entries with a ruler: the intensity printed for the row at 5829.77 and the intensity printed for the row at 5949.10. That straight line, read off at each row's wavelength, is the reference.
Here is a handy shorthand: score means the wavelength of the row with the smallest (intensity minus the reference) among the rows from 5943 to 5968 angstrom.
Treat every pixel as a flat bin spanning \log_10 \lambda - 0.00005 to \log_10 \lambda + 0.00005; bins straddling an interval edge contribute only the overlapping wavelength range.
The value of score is 5966.93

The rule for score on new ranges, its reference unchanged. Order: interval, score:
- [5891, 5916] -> 5893.20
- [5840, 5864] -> 5859.37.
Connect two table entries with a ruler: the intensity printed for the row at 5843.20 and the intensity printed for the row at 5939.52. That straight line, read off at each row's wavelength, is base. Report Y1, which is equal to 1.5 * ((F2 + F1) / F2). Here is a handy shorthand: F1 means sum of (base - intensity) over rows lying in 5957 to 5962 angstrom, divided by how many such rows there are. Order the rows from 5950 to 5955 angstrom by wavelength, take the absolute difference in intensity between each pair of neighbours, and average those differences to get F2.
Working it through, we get 1.3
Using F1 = -0.03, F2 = 0.31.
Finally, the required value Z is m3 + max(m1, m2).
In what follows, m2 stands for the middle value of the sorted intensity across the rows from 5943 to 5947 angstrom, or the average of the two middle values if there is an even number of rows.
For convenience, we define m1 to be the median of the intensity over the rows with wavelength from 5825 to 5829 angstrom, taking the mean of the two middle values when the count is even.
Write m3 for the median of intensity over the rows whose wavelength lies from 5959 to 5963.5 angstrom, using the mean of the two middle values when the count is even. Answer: 3.51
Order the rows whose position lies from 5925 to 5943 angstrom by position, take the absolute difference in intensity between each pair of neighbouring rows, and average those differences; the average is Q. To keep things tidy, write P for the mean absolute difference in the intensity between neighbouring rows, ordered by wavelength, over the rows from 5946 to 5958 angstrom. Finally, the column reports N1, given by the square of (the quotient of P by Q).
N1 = 1.1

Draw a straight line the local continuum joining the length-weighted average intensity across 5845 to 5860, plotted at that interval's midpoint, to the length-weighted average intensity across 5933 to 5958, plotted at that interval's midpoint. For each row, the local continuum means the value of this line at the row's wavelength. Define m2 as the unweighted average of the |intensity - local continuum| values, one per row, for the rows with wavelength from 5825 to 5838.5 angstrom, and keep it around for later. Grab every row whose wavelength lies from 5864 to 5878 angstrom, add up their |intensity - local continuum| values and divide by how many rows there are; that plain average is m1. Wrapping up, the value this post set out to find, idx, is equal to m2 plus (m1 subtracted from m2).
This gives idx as 0.213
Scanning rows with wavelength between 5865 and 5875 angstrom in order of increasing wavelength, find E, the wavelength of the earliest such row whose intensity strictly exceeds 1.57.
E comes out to 5866.12 angstrom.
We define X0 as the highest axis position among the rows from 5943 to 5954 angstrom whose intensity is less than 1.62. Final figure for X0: 5953.21 angstrom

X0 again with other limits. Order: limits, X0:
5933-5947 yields 5944.99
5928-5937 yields 5935.41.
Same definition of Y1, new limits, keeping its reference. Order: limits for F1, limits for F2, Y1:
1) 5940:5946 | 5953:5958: 2.0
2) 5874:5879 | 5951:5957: 2.9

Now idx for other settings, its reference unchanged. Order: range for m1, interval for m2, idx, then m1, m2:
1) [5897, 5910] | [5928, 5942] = 0.062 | 0.14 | 0.10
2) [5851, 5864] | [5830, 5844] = 0.220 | 0.11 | 0.17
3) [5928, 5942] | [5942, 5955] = 0.070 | 0.10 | 0.09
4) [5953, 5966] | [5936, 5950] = 0.043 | 0.07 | 0.06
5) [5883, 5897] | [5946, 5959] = -0.169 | 0.31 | 0.07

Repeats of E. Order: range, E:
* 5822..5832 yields 5823.06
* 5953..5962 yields 5954.58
